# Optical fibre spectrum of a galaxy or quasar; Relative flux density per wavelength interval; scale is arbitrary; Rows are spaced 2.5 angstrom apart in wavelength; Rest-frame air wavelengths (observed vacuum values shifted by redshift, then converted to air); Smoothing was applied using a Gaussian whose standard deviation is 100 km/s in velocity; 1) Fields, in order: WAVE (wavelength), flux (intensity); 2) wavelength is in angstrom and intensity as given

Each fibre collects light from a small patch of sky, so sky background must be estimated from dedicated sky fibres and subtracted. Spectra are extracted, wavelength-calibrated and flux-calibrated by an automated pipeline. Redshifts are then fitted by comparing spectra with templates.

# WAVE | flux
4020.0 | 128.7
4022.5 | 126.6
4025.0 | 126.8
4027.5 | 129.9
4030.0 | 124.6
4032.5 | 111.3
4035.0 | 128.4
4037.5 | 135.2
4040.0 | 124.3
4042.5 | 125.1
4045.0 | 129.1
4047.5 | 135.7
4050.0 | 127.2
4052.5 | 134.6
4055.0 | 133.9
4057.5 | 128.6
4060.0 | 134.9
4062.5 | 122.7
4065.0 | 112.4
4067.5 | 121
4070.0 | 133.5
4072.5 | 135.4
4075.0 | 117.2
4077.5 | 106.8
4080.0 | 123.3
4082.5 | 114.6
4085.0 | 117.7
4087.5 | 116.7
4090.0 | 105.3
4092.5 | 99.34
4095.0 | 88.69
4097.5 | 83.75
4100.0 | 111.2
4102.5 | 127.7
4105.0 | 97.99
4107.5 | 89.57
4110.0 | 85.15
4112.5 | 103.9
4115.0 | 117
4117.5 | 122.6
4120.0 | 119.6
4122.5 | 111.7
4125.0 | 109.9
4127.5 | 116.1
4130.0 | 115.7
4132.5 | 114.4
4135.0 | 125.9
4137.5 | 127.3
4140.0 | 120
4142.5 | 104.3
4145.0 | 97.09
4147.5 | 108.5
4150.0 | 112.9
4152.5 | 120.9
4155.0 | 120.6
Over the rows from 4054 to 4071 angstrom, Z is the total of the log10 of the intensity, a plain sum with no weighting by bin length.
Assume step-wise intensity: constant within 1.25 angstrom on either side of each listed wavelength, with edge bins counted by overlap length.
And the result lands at 14.7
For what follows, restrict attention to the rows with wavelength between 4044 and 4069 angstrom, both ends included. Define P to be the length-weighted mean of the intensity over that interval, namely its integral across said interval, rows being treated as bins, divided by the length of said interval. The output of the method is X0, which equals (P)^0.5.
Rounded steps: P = 128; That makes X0 11.3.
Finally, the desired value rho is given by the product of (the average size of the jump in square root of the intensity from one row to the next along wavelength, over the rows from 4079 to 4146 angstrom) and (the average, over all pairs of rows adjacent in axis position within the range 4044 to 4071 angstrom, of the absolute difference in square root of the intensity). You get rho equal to 0.151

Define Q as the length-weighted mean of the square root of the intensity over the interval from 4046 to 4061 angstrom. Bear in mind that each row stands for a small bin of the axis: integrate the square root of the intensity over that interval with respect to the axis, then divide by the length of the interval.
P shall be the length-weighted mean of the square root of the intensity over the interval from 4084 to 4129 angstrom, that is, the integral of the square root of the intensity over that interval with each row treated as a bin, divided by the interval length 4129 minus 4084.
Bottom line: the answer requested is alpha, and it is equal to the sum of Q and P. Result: 21.8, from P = 10.3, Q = 11.5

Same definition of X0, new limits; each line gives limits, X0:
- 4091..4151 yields 10.4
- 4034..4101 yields 11.0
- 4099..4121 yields 10.4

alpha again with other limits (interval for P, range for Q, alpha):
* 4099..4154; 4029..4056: 21.9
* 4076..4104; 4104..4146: 20.9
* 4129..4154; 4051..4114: 21.3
